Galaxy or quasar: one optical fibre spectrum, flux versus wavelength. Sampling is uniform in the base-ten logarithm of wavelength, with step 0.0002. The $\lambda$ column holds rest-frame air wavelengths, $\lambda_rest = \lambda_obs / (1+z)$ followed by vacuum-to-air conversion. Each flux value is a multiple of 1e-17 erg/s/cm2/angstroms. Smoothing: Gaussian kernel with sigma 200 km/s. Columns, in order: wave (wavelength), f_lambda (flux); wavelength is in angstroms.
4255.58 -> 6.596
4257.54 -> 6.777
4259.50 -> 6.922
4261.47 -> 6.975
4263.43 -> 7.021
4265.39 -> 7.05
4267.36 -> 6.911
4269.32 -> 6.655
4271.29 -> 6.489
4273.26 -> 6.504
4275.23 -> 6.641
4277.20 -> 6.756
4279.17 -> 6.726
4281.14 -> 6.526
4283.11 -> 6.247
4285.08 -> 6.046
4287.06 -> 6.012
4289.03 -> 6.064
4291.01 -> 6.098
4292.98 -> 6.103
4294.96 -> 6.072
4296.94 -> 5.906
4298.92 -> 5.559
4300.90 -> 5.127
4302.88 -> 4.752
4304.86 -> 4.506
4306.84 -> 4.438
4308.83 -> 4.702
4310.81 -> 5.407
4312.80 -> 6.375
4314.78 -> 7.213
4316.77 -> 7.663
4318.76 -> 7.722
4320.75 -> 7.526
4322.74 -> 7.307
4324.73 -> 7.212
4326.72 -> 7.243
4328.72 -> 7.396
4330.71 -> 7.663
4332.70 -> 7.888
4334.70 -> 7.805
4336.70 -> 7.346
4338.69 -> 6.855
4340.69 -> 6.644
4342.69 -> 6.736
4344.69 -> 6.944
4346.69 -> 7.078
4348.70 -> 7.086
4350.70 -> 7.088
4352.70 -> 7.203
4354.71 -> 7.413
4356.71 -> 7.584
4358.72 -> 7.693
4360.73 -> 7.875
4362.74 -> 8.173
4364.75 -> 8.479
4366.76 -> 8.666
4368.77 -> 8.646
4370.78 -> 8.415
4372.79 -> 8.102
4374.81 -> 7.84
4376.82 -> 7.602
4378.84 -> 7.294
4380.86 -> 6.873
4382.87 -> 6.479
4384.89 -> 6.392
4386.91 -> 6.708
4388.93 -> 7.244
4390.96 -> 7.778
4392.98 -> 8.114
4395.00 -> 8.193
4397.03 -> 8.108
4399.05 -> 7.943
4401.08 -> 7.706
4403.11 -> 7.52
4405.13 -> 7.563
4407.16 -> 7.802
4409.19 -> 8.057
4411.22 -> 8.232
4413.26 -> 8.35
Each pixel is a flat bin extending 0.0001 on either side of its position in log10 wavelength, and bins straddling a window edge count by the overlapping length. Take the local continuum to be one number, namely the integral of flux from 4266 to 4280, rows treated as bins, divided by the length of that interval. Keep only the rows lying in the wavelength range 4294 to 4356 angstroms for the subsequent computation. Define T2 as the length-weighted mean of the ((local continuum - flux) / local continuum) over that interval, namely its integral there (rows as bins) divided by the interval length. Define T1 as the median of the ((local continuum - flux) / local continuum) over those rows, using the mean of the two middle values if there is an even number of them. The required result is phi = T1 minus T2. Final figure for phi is -0.066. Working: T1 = -0.06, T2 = 0.00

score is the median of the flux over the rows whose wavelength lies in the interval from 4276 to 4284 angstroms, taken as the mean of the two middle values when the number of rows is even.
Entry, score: 6.63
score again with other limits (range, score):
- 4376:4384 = 7.08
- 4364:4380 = 8.26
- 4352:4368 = 7.78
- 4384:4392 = 6.98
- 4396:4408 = 7.75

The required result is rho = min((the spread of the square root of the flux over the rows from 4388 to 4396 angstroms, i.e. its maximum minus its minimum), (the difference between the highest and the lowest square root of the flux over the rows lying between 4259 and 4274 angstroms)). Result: 0.11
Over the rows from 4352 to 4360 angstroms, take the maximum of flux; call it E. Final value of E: 7.693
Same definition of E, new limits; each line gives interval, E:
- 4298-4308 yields 5.559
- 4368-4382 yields 8.646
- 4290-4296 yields 6.103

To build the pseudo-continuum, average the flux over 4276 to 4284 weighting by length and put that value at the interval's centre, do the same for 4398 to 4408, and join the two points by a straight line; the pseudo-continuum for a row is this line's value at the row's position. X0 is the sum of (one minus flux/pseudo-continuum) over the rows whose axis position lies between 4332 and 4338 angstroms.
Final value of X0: -0.25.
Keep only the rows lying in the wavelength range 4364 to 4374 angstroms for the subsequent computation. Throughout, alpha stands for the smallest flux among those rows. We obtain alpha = 8.102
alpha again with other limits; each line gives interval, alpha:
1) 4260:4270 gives 6.655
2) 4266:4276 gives 6.489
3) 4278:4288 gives 6.012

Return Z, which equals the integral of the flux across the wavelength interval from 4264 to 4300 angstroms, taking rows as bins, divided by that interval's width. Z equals 6.36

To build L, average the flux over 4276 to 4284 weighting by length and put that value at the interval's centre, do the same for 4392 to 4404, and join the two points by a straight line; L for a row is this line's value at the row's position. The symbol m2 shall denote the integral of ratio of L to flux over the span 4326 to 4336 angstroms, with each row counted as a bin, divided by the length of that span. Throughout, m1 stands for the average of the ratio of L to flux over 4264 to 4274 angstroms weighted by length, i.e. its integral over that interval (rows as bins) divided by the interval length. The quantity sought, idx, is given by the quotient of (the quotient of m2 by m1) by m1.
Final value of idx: 1.03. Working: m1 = 0.96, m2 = 0.94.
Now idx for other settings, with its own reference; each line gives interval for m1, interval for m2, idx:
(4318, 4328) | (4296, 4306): 1.46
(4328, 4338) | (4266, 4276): 1.08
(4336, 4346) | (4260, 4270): 0.83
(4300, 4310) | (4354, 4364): 0.45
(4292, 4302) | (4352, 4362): 0.70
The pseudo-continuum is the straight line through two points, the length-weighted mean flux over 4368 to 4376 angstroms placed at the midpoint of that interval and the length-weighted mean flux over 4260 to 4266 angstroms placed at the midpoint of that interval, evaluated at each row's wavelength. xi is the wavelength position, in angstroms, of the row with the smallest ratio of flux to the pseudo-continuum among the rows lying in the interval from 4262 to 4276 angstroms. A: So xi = 4273.26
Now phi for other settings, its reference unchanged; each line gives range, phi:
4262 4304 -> 0.001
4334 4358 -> 0.009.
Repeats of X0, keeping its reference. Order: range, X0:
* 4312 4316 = 0.03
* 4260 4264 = -0.18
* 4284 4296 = 0.54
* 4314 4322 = -0.35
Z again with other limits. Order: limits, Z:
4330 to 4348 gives 7.21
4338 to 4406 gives 7.53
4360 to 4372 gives 8.39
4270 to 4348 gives 6.50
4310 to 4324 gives 7.06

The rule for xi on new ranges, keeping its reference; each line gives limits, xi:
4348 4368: 4350.70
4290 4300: 4298.92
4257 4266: 4257.54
